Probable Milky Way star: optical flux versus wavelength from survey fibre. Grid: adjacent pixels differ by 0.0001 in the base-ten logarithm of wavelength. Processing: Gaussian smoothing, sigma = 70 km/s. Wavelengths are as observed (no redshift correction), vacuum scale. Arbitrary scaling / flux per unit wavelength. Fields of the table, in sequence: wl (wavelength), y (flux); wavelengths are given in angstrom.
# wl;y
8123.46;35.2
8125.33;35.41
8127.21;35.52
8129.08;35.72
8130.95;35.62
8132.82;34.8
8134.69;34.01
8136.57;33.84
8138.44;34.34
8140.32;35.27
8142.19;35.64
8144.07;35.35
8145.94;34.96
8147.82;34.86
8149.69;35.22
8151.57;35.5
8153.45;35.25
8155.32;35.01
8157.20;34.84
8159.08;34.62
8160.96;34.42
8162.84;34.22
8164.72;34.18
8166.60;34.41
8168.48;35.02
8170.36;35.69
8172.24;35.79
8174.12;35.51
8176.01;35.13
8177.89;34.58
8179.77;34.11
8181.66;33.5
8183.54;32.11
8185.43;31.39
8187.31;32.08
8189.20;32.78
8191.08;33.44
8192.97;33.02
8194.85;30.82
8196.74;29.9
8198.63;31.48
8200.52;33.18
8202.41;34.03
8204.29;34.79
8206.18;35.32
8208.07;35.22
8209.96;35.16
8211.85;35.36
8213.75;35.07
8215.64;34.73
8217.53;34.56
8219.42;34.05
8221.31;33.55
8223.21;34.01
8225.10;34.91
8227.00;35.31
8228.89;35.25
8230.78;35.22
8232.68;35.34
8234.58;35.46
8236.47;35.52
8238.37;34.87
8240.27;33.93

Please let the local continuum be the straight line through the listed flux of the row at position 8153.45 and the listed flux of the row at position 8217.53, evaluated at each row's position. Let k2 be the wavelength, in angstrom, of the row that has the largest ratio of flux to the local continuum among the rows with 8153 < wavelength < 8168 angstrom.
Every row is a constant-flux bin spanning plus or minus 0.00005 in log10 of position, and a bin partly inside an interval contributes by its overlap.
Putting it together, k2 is 8153.45 angstrom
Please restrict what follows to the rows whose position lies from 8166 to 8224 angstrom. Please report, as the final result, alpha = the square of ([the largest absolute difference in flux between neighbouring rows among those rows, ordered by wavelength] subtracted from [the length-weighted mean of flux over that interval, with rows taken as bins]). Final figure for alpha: 1002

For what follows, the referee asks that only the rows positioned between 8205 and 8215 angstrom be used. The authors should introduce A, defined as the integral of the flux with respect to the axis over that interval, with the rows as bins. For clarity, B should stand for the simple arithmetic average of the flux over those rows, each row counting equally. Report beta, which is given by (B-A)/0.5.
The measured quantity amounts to -633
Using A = 352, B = 35.2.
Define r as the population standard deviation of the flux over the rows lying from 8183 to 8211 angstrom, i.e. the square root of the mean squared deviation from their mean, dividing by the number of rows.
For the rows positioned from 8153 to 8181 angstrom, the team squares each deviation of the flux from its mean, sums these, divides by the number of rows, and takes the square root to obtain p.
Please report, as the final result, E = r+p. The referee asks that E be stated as 2.2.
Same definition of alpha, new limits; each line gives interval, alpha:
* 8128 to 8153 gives 1162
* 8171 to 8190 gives 1046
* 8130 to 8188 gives 1101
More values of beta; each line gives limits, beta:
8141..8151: -634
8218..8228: -619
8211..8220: -556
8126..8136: -631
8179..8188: -522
